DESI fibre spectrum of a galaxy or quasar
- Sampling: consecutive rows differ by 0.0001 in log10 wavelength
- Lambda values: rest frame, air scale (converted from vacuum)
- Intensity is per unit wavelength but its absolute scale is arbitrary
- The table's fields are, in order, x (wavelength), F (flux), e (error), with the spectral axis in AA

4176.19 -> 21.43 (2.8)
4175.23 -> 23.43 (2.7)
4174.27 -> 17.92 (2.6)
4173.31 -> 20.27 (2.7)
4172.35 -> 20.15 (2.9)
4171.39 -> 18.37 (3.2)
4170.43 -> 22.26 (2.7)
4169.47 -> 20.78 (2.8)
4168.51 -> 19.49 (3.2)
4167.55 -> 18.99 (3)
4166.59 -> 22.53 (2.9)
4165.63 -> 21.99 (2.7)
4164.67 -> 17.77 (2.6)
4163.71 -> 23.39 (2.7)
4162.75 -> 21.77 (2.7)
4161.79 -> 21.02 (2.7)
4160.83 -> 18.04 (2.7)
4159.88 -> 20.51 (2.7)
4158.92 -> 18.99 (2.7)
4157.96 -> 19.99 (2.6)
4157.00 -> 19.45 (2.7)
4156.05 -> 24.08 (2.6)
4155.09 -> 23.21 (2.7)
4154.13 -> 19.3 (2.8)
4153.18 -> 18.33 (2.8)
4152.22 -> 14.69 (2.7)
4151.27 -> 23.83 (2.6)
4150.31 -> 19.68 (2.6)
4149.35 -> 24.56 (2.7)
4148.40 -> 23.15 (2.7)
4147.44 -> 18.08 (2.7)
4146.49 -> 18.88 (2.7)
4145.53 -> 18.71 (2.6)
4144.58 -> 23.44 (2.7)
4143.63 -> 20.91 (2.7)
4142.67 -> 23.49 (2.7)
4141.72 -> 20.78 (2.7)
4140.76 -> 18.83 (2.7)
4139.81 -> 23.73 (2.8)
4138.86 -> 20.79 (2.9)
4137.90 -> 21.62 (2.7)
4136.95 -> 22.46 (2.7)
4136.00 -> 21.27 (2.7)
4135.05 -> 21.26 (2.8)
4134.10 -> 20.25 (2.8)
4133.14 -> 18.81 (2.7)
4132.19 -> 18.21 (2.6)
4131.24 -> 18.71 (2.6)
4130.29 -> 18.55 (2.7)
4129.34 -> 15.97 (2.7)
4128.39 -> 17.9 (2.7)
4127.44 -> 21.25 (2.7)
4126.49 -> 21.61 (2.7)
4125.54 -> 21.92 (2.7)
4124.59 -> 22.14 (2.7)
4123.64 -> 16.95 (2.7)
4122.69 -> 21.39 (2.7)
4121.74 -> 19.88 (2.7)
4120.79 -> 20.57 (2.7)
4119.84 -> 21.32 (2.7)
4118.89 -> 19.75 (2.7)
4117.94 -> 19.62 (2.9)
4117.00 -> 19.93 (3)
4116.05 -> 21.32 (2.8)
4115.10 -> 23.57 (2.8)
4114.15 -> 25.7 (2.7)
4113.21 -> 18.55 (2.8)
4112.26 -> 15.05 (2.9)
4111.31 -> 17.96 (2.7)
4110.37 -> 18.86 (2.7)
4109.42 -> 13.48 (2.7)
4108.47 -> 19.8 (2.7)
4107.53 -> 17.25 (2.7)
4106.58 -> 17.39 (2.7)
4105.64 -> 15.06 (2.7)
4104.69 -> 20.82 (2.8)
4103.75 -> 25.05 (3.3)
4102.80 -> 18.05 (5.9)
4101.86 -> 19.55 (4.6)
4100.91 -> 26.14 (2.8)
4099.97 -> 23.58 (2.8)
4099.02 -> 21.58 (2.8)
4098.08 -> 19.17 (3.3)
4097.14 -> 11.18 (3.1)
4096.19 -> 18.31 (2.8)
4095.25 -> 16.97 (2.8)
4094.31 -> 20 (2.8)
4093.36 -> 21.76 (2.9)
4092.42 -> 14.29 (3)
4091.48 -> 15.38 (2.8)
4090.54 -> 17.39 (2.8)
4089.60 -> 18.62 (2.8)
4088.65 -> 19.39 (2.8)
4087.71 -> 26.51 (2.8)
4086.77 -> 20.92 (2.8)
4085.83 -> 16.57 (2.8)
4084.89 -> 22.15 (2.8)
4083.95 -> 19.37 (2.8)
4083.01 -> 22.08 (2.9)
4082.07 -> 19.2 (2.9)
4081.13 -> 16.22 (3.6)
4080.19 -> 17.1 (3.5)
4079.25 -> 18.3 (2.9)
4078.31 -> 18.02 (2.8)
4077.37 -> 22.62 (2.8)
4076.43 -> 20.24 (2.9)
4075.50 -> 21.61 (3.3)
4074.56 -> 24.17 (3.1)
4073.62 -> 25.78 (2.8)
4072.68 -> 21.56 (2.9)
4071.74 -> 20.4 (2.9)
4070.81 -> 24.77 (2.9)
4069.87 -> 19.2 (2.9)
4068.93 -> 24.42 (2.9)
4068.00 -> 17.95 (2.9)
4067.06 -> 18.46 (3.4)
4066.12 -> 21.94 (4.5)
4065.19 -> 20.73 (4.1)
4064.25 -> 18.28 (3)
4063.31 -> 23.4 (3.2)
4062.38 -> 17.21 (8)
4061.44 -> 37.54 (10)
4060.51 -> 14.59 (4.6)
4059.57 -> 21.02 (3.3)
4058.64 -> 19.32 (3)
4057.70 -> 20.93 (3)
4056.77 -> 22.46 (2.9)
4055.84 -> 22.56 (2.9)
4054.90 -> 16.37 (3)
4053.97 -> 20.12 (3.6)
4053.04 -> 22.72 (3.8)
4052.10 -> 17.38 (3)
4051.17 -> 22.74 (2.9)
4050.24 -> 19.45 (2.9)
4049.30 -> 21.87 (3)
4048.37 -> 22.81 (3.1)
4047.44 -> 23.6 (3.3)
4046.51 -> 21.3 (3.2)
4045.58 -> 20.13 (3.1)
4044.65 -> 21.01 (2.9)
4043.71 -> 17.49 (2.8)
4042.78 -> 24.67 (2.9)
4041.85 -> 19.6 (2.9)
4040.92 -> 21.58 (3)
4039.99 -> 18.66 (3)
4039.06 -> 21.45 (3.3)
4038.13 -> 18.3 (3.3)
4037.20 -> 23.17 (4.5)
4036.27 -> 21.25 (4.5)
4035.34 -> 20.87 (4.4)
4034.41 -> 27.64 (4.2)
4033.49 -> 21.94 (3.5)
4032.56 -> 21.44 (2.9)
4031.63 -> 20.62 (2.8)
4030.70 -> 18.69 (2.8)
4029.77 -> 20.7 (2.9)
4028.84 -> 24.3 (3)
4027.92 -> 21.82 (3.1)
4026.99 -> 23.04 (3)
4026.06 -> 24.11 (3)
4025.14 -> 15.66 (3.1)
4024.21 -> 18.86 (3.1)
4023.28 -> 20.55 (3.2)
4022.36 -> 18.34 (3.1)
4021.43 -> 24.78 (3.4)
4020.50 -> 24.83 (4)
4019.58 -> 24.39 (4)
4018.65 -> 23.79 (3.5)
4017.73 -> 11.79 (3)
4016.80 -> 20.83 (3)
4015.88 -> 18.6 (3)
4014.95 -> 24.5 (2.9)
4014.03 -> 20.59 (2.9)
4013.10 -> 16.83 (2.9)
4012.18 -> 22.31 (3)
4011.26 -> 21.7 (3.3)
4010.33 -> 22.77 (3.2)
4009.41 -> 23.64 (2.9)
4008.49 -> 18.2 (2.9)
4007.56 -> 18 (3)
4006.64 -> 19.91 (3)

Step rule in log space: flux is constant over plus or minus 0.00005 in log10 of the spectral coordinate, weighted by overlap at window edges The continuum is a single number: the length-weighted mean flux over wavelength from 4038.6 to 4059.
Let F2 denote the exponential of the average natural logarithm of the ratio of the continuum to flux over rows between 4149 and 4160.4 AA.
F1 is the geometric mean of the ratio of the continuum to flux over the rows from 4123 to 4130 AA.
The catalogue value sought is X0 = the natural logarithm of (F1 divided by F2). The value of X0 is 0.04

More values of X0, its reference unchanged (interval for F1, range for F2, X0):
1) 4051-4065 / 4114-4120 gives 0.04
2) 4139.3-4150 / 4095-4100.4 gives -0.16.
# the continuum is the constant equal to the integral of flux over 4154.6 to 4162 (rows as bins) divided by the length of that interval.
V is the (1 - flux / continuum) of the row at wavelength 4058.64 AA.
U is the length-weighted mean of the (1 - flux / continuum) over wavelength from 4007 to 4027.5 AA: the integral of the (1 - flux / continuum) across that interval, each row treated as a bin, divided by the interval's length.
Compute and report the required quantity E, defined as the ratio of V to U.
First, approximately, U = -0.009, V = 0.06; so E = -7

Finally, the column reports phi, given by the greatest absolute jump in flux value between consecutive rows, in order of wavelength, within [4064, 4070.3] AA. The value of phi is 6.5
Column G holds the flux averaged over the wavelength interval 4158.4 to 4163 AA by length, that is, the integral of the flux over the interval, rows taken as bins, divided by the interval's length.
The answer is 20.0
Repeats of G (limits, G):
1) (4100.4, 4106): 20.9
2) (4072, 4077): 22.6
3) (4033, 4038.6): 22.2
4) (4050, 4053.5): 20.6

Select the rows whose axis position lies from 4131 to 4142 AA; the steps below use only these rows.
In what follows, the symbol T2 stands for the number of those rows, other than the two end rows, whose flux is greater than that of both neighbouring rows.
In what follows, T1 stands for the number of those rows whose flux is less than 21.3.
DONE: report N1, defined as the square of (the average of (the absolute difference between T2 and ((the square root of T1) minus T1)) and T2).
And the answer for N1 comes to 25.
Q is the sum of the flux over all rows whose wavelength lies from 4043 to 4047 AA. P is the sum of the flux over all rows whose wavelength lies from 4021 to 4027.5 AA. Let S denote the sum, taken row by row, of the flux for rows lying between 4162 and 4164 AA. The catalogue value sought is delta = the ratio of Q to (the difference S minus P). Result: -0.8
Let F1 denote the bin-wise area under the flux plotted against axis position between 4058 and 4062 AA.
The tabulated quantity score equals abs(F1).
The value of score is 91.5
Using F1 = 91.5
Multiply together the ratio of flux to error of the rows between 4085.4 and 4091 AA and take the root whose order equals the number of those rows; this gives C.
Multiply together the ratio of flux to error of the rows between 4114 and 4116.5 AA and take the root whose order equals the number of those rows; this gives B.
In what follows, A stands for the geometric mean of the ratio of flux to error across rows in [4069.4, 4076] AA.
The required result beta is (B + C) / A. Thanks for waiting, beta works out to 2.05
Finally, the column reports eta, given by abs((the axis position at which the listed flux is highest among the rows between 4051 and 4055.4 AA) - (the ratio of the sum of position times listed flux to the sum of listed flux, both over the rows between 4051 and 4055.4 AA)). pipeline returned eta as 1.8 AA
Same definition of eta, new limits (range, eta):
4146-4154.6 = 0.9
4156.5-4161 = 1.0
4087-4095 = 3.1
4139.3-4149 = 4.2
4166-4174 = 3.3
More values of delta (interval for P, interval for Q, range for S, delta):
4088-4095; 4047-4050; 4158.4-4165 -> 4.7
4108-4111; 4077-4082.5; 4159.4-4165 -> 1.6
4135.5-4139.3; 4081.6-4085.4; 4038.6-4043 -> 4.2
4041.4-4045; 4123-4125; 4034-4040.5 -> 0.6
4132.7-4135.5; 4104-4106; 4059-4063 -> 1.2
